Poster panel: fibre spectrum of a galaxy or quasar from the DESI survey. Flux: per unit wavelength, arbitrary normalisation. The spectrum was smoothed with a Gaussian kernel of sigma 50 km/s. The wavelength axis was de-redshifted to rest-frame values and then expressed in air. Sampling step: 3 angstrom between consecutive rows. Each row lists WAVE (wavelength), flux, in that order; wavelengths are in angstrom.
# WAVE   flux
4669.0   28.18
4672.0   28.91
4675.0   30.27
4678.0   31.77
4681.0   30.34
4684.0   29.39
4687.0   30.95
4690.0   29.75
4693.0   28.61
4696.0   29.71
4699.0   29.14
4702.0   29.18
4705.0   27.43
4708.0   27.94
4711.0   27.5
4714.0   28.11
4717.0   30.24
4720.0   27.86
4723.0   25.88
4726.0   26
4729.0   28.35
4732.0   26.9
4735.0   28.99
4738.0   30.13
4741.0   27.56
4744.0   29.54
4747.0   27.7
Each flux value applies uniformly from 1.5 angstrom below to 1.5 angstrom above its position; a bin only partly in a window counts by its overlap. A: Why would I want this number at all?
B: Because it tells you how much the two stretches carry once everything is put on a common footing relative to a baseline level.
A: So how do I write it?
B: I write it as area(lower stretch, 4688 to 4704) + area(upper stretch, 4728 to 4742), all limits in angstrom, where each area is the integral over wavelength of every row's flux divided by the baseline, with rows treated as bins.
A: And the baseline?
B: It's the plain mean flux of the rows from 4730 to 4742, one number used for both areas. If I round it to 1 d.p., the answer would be 30.5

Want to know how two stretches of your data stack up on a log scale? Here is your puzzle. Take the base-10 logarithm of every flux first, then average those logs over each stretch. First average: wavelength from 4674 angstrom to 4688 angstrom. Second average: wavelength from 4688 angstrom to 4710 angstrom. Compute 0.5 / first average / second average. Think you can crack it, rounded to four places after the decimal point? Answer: 0.2307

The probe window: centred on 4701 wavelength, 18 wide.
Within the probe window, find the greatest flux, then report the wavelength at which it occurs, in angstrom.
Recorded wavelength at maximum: 4696.0 angstrom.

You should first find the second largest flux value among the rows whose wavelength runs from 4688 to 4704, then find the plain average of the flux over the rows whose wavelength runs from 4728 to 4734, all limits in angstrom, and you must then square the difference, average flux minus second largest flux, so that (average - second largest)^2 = 4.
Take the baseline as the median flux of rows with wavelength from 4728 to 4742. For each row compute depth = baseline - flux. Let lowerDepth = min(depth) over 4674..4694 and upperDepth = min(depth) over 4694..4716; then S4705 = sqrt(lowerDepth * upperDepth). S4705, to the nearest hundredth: 2.16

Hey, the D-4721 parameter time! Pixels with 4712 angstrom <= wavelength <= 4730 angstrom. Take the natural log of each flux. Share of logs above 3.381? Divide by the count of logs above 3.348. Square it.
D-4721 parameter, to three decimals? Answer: 0.028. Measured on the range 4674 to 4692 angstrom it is 0.019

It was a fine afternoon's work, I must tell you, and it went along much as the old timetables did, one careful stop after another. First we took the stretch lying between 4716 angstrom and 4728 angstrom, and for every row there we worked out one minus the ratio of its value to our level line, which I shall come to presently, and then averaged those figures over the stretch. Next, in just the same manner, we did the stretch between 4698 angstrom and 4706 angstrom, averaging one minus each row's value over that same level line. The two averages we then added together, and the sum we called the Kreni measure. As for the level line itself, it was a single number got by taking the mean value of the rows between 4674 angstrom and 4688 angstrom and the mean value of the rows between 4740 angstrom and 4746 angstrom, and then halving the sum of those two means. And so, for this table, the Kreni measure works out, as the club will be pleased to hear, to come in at 0.10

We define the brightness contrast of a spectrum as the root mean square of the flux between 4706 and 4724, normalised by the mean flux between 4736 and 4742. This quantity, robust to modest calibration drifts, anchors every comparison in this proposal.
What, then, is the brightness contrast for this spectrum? 0.97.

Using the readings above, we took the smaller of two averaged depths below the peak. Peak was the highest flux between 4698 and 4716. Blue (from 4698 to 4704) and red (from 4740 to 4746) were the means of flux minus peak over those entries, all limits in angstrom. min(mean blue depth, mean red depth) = -0.6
